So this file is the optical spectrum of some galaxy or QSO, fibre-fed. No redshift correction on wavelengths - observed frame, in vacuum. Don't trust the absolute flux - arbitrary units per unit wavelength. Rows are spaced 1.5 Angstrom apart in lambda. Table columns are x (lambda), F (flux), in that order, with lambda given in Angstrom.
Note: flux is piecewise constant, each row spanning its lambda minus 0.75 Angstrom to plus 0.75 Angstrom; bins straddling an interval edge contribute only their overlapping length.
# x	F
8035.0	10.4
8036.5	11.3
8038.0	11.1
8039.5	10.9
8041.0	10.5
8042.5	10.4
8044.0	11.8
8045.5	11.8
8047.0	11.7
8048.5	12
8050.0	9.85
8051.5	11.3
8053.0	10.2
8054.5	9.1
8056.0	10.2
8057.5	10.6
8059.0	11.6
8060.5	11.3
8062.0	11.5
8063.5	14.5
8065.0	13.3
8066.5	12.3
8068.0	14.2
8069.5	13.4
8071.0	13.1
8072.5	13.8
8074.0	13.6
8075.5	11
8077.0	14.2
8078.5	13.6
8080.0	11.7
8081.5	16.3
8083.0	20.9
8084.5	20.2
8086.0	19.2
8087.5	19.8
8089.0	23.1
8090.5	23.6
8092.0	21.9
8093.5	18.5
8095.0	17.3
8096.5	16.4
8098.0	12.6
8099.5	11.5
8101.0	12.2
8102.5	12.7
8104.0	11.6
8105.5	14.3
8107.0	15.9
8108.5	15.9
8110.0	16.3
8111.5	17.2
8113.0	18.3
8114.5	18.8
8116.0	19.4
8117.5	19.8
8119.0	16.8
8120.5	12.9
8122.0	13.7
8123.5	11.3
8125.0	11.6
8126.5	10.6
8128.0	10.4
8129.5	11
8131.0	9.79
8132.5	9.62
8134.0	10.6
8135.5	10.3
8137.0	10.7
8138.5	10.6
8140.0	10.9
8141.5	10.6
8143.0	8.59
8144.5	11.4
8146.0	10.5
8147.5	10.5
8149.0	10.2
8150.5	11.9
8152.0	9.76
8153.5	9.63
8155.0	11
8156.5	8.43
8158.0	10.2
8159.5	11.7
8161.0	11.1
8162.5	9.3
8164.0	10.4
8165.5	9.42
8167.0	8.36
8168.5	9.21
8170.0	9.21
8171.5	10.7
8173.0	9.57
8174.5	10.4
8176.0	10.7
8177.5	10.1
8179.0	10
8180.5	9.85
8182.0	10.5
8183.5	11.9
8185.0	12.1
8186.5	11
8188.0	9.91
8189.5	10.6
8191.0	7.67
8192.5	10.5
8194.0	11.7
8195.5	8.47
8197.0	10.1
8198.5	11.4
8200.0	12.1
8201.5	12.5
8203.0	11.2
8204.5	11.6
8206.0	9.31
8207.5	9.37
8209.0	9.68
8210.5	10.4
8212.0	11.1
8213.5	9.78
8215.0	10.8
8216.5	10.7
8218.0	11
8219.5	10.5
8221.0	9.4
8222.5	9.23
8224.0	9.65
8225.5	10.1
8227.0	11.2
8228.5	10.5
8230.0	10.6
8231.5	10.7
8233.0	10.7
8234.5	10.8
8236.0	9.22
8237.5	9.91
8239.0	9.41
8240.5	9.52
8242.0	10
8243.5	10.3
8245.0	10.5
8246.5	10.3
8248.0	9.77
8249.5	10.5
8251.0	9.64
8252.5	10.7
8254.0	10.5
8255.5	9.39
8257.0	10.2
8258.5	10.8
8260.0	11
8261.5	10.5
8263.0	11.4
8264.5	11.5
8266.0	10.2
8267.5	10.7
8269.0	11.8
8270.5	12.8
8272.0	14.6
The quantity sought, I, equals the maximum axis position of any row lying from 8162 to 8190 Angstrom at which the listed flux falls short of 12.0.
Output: 8189.5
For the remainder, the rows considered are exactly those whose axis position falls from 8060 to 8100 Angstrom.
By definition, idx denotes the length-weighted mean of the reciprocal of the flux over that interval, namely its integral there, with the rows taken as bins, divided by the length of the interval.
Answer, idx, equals 0.0672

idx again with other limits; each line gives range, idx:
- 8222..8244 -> 0.0991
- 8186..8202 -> 0.0971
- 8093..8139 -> 0.0762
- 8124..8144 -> 0.0964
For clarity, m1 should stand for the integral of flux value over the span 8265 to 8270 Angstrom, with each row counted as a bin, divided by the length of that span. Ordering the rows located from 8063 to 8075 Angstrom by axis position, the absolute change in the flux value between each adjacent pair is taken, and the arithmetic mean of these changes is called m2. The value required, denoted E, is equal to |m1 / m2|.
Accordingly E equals 12.7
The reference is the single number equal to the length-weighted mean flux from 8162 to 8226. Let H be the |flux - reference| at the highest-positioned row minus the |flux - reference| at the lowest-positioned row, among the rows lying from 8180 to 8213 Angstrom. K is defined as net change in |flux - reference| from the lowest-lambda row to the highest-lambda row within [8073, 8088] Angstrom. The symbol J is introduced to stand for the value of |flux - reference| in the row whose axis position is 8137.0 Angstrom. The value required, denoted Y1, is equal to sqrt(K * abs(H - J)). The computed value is 0.37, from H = 0.4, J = 0.4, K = 6.2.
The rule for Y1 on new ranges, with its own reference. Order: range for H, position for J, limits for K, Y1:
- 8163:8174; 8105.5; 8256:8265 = 2.00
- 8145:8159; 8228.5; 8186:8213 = 0.20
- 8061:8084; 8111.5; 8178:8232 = 0.62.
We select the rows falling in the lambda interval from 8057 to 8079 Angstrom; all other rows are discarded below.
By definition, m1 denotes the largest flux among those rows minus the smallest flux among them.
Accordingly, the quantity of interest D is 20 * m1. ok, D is 78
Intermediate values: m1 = 3.9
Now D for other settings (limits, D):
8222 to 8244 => 40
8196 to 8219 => 64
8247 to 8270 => 48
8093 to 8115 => 146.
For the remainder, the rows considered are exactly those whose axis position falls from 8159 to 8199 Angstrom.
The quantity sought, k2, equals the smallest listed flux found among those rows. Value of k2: 7.67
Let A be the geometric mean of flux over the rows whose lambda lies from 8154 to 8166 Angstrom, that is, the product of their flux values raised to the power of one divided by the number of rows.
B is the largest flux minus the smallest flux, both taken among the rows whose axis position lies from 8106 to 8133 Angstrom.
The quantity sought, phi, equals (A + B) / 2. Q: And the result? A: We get 10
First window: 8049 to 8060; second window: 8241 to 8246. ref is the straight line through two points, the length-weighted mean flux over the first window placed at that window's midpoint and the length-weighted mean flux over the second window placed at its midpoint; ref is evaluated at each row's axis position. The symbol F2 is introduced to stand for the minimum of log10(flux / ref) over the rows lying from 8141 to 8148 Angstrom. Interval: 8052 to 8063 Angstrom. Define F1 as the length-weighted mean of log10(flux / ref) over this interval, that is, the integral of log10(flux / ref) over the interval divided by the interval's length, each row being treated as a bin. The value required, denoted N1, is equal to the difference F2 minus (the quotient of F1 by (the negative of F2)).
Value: -0.2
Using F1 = 0.010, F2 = -0.08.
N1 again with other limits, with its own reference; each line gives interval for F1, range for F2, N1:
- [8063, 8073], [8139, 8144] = -1.4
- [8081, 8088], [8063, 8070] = 3.8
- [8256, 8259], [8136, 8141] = 0.7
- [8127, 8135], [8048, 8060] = 0.0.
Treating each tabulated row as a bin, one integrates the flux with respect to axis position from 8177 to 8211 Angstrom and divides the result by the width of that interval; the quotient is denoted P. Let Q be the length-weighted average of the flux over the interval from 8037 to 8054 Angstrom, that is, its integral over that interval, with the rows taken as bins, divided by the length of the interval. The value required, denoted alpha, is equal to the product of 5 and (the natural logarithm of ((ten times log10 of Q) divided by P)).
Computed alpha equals 0.0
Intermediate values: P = 10.5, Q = 11.0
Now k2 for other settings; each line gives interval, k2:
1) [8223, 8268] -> 9.22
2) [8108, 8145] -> 8.59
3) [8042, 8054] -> 9.85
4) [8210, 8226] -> 9.23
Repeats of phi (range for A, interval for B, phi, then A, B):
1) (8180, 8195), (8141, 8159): 7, 10.5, 3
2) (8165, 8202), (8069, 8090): 11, 10.2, 12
